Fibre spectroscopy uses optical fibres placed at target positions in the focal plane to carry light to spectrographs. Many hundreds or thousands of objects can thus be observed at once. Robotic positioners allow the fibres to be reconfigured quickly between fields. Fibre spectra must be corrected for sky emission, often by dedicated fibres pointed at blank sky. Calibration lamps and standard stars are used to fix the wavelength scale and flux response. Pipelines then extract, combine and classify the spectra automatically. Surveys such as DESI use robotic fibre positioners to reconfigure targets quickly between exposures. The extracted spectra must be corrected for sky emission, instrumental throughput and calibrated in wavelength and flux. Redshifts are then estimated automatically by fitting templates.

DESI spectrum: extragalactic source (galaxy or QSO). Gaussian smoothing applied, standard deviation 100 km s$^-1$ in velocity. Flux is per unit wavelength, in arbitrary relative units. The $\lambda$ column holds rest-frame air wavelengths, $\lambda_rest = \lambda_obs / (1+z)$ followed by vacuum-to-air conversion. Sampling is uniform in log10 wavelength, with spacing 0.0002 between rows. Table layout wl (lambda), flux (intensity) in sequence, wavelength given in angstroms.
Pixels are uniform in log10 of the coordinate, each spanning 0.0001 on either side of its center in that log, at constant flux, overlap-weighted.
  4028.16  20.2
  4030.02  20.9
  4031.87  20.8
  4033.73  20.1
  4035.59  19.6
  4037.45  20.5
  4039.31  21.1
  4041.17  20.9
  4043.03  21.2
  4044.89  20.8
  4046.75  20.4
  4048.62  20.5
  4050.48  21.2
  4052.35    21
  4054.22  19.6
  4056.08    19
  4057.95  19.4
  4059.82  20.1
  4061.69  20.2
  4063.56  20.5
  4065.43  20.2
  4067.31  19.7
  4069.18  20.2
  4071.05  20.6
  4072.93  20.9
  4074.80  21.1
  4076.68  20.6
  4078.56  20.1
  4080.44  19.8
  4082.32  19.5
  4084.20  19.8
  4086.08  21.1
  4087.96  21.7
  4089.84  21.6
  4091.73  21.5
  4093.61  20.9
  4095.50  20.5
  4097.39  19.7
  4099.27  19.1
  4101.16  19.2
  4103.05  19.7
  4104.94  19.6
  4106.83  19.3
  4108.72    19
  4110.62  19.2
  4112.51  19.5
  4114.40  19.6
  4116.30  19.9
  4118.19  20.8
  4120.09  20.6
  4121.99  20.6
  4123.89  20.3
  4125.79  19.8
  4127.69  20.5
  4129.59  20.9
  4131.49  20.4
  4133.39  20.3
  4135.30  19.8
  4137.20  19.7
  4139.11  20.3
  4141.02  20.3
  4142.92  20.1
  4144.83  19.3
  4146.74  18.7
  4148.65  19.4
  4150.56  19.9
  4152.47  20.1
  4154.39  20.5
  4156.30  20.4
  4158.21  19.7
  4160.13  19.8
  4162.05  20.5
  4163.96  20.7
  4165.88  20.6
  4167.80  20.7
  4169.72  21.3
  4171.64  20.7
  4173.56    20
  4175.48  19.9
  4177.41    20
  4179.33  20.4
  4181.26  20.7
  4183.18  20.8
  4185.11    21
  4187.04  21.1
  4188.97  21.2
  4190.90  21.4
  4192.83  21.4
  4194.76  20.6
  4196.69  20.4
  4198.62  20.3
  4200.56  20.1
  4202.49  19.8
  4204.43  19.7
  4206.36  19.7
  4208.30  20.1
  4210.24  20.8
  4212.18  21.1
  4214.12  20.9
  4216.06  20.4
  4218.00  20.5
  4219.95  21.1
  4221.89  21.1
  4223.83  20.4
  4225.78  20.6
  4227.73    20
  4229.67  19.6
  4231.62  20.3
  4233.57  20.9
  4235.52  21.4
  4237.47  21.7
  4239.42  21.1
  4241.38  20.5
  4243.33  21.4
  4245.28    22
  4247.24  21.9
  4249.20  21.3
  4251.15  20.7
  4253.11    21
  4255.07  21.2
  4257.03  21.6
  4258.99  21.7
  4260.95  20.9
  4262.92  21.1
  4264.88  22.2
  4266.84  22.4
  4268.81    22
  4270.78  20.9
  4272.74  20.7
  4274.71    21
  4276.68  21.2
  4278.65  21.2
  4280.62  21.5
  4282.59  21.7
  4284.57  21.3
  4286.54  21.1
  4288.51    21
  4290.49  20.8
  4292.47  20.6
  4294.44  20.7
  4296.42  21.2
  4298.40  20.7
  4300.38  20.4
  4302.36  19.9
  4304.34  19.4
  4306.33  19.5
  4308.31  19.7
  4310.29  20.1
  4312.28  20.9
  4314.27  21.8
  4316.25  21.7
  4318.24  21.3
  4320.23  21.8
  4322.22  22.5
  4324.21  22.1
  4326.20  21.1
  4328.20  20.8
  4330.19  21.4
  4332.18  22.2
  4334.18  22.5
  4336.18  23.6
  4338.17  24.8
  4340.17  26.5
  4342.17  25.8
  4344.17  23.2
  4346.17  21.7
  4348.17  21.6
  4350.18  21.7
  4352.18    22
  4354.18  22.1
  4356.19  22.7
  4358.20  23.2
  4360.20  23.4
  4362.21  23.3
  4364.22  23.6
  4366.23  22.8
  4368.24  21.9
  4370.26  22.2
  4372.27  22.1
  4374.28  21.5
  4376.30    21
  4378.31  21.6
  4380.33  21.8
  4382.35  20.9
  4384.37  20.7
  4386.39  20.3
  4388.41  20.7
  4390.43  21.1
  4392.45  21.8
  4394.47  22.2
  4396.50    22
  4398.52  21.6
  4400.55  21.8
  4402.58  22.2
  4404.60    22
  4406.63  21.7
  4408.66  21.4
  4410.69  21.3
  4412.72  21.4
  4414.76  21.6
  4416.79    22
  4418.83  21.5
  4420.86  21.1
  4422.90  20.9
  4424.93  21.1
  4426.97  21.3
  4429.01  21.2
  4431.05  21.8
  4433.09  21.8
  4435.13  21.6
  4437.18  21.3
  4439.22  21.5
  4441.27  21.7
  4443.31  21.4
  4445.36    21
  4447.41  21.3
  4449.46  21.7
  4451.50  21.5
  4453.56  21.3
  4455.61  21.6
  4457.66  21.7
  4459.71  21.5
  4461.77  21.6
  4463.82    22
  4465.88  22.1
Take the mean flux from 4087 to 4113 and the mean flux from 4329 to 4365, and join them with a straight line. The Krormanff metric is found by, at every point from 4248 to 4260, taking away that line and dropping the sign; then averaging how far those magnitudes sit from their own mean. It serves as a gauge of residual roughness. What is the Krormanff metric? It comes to 0.27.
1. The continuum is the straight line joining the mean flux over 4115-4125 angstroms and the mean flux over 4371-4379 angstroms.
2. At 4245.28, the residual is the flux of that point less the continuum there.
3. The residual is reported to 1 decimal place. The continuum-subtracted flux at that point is 1.0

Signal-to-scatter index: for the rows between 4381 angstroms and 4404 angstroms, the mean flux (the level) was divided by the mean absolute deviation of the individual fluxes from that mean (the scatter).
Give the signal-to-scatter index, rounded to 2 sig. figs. 36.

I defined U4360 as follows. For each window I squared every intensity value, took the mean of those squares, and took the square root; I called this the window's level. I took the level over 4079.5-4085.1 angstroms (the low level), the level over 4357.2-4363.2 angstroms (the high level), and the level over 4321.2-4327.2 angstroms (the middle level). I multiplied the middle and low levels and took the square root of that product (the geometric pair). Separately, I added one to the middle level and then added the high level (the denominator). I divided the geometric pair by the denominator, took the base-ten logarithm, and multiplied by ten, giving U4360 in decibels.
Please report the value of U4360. -3.47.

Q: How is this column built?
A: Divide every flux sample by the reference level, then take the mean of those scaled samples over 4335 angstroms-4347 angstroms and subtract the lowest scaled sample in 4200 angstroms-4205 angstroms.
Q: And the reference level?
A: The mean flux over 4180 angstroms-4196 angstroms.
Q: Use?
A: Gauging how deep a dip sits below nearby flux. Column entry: 0.22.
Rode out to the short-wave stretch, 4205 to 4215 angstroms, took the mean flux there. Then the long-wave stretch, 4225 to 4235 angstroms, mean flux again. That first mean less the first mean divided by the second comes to 19.5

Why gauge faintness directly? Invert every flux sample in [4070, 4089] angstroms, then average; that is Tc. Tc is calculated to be 0.0488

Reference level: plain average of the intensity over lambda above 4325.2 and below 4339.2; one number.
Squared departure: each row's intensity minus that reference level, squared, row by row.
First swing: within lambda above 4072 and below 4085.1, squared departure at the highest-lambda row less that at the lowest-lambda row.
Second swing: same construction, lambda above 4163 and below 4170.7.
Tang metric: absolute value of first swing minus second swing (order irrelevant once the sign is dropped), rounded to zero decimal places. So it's 6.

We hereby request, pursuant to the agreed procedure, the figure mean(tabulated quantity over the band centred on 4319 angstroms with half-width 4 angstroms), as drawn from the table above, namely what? 21.8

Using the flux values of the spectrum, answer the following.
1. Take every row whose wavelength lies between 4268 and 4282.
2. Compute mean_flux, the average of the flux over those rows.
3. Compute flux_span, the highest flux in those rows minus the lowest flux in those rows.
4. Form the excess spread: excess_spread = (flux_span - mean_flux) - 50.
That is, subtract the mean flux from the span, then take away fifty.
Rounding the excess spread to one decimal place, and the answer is -69.9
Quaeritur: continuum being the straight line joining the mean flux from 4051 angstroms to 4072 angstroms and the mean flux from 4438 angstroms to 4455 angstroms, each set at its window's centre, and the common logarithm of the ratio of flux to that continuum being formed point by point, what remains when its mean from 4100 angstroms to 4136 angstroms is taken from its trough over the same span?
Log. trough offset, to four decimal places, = -0.0202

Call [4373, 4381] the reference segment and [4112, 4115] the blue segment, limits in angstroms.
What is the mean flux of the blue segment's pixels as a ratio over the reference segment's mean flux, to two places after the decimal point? 0.91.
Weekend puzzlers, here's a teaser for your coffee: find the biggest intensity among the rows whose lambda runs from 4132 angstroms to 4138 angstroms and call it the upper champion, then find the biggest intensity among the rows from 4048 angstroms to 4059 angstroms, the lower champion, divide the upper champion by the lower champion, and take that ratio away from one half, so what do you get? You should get -0.46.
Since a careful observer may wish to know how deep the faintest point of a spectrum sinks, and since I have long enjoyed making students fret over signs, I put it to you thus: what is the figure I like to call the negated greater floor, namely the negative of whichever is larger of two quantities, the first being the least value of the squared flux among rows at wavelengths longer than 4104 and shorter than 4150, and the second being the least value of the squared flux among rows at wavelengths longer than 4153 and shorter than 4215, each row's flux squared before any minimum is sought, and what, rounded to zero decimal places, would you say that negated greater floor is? -388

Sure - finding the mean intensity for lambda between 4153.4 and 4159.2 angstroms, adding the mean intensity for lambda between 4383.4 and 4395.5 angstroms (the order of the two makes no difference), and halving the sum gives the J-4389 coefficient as 20.7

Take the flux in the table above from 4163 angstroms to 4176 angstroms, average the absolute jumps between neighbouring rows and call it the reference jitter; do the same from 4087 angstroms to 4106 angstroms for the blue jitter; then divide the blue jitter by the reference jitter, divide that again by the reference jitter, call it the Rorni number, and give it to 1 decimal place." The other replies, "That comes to 2.7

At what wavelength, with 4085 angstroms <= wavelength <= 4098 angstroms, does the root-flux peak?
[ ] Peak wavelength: 4087.96 angstroms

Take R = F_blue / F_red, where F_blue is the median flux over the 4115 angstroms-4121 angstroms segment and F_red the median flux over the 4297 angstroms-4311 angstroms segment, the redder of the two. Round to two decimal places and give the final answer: 1.04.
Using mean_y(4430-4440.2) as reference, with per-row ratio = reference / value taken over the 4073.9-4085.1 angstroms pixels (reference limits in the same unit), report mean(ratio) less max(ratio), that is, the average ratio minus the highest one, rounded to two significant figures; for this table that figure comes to -0.035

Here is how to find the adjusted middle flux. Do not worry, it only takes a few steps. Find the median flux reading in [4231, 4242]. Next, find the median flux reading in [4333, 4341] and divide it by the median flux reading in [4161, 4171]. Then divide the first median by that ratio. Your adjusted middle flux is 18.0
